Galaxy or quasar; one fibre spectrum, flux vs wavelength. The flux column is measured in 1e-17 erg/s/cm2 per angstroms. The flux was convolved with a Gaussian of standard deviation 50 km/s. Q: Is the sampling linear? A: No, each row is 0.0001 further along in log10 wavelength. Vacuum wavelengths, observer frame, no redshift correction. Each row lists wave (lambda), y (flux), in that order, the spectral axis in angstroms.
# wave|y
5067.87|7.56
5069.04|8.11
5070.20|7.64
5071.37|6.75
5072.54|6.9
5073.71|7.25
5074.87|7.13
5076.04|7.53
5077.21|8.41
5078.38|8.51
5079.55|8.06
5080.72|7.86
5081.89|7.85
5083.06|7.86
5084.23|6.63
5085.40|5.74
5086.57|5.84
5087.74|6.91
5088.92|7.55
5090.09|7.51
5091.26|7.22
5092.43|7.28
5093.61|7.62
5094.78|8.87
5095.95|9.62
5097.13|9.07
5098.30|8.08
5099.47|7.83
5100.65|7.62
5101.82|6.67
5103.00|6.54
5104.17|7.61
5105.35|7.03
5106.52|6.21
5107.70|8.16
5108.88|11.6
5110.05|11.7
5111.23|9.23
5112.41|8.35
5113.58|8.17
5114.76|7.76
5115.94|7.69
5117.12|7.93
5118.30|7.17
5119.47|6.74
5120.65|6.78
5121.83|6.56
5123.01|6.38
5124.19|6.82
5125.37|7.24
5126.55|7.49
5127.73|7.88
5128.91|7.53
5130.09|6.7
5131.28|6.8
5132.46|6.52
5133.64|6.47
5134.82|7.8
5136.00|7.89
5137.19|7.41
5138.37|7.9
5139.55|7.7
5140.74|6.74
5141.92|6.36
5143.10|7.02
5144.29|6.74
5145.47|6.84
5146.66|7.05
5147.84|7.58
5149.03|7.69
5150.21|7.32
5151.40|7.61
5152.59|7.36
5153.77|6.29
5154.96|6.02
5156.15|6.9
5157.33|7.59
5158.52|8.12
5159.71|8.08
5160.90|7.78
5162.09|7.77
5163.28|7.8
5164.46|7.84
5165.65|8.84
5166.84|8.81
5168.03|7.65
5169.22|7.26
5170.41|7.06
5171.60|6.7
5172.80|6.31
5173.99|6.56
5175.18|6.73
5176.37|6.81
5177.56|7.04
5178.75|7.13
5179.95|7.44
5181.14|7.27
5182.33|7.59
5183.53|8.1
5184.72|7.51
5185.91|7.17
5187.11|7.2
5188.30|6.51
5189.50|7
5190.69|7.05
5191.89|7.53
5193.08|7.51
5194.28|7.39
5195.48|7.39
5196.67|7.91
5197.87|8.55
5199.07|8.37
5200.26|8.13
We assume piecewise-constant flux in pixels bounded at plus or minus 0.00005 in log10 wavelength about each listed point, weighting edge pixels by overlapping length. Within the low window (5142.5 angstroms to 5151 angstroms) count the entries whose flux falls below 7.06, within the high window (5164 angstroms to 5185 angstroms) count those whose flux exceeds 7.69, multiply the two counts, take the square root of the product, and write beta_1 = 4.0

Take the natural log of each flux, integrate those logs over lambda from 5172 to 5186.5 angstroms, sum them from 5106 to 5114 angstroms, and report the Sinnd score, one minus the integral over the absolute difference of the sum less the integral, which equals -1.2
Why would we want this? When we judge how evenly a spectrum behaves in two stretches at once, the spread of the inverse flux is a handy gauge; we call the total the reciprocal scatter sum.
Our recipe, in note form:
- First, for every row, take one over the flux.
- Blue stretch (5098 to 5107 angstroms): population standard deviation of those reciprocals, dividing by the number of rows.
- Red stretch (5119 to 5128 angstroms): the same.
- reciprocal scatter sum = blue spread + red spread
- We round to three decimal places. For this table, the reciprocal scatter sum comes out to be 0.022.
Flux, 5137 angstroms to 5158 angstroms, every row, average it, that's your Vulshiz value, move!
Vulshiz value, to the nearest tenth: 7.1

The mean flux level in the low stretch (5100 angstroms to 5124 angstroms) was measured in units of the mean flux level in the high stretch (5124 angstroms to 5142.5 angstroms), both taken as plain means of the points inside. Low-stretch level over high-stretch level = 1.08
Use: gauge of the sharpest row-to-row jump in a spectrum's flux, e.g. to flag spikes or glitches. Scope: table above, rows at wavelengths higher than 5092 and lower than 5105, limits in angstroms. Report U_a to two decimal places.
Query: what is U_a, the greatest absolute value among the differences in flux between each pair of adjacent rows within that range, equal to 1.25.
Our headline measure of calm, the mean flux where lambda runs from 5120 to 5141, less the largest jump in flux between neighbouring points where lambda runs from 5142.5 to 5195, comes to 6.0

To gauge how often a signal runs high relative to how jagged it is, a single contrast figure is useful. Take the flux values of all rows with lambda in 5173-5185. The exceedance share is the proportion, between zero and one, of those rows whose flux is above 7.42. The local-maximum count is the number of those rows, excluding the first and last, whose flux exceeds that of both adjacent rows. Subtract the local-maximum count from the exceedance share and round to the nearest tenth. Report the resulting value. -1.6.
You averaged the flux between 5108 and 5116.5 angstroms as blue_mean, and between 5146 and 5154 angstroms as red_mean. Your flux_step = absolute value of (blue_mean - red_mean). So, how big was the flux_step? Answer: 1.9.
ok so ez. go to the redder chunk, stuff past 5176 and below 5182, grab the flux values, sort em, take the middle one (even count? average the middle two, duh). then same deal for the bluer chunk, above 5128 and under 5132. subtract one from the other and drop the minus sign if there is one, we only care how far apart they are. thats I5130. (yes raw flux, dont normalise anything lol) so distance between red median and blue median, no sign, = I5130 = 0.33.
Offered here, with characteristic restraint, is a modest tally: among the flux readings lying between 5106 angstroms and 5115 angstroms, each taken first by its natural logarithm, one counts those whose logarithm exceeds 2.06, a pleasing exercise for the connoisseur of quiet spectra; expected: 6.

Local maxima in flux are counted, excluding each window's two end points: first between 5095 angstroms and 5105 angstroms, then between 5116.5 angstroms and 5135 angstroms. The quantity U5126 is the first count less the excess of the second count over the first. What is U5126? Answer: -3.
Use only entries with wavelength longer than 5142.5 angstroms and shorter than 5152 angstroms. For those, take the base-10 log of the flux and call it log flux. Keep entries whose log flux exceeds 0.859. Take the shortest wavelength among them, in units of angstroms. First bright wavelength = 5147.84 angstroms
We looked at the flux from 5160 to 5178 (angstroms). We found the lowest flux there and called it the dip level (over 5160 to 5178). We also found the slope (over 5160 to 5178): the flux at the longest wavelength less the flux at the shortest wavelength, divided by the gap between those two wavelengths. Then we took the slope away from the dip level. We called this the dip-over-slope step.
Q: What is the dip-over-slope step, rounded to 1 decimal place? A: 6.4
